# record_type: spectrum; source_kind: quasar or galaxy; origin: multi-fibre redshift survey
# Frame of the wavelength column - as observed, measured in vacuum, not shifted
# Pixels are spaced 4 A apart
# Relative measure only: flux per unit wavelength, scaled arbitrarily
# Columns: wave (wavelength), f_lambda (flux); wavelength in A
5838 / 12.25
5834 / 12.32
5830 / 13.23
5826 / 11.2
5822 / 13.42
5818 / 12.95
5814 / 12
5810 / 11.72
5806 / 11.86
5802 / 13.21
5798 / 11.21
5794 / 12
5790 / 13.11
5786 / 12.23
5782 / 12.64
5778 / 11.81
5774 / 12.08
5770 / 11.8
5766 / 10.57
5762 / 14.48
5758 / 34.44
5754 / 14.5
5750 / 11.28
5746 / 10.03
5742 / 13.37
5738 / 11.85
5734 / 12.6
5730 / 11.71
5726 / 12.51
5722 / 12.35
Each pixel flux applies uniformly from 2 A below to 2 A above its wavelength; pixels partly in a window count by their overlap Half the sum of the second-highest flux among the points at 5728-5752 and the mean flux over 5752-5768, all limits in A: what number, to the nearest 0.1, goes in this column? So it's 15.5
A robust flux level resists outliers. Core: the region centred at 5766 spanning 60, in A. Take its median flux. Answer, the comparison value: 12.1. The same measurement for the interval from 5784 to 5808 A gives 12.1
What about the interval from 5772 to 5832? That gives 12.1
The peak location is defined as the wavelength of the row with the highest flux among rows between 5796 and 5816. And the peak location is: 5802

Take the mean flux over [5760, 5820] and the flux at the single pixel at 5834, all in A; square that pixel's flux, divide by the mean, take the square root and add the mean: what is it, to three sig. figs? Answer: 15.8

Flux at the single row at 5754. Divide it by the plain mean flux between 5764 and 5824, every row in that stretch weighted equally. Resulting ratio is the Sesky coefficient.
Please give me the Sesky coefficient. 1.19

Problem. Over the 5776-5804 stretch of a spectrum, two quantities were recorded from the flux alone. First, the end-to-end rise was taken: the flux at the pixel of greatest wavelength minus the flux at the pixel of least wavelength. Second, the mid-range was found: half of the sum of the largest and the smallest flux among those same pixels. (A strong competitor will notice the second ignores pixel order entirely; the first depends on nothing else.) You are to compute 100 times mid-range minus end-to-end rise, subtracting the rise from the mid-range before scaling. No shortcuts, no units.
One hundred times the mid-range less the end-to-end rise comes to 1081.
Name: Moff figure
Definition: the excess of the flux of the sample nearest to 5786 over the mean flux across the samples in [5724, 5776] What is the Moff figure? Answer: -1.7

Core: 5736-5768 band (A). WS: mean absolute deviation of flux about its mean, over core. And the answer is 4.84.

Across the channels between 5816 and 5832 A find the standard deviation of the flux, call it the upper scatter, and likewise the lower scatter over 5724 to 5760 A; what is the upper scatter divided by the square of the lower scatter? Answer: 0.0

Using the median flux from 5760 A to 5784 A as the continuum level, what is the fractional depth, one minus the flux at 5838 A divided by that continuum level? -0.026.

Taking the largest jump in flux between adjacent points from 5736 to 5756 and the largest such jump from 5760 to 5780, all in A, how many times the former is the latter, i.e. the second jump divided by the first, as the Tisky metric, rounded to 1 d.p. 1.2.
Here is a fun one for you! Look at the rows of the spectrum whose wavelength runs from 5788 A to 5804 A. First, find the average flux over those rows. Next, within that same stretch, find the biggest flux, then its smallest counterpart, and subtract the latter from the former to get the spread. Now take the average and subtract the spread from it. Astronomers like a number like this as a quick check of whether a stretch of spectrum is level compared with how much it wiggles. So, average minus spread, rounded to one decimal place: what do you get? 10.4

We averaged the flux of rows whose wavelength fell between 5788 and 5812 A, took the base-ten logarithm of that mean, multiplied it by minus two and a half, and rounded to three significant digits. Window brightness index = -2.71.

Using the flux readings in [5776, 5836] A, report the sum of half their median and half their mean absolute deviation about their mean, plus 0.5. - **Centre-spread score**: 6.9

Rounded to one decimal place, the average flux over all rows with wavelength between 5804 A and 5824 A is 12.4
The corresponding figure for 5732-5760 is 15.4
